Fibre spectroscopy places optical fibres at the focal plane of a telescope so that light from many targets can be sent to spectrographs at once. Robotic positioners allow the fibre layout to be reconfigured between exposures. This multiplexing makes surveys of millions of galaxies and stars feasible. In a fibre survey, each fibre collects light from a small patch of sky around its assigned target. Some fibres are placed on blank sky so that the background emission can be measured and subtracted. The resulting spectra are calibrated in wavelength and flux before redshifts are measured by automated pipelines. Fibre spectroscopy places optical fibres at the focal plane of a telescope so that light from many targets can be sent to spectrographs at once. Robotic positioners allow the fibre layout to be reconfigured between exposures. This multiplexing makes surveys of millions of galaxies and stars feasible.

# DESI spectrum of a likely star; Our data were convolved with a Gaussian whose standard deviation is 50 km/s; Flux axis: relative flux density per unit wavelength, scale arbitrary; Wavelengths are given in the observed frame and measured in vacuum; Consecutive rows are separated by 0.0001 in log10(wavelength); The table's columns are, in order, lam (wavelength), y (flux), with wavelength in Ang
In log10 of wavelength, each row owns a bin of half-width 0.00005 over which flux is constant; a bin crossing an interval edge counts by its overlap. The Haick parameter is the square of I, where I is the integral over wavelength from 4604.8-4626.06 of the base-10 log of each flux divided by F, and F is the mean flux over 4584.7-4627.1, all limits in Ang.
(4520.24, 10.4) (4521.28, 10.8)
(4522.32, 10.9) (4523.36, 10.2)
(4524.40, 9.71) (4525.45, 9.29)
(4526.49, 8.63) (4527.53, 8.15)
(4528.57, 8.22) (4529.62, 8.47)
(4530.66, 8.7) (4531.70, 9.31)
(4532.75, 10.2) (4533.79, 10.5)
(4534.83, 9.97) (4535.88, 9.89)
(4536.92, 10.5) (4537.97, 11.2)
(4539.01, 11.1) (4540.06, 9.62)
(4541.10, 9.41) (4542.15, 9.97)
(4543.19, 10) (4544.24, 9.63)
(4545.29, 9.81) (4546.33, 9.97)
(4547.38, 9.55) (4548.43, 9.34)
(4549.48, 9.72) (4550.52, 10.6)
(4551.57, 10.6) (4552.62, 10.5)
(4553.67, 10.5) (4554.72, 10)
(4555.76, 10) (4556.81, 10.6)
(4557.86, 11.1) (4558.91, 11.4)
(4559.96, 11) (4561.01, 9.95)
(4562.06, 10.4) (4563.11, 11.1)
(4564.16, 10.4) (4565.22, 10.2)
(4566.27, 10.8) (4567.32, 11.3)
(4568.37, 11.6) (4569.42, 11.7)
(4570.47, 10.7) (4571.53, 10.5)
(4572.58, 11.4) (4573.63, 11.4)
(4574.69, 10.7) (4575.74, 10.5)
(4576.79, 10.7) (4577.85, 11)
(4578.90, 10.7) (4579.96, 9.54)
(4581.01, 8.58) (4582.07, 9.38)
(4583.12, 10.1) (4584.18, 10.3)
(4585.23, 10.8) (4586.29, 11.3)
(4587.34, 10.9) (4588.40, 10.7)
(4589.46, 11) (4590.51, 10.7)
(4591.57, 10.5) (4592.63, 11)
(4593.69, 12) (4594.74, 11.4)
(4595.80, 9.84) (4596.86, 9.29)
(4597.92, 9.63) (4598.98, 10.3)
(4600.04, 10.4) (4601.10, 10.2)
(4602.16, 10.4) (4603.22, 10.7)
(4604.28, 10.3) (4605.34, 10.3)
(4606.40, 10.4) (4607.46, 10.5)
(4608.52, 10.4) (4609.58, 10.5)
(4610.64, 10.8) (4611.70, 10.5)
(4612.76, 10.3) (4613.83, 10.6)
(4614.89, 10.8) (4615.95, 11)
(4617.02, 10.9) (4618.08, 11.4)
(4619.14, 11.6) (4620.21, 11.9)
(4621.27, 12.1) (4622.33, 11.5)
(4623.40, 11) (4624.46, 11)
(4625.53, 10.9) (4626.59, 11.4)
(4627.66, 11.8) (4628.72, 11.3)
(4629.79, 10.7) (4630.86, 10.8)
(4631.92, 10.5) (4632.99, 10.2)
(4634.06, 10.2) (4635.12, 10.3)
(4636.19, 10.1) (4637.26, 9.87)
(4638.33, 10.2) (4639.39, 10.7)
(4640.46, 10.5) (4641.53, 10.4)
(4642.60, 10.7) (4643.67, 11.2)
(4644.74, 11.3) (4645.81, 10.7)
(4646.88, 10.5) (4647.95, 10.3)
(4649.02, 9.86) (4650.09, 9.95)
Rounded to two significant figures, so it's 0.012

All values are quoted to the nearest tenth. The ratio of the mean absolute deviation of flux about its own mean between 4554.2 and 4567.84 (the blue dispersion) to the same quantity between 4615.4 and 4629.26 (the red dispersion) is 1.4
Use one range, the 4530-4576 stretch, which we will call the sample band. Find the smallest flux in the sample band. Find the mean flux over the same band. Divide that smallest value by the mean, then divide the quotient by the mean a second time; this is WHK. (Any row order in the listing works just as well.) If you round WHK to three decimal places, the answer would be 0.081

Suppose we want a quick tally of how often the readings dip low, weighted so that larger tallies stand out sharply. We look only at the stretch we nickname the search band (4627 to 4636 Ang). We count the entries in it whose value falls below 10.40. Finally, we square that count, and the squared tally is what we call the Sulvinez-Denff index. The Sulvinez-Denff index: 9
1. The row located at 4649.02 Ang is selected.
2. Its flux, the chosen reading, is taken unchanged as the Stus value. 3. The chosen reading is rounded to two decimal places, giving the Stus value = 9.86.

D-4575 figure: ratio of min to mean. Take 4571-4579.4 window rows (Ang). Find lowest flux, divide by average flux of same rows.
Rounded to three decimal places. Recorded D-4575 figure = 0.967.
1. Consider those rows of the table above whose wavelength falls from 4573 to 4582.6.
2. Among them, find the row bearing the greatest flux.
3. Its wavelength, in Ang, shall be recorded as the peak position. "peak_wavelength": 4573.63 Ang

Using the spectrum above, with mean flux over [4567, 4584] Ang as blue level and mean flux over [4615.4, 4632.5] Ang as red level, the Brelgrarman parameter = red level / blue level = 1.06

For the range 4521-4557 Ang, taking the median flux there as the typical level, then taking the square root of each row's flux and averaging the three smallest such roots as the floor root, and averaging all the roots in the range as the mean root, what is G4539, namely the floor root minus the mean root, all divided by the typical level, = -0.026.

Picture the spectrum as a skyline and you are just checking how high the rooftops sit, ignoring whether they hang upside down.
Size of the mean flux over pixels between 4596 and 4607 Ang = 10.2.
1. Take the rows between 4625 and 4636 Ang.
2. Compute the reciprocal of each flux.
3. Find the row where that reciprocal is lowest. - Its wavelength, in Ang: 4627.66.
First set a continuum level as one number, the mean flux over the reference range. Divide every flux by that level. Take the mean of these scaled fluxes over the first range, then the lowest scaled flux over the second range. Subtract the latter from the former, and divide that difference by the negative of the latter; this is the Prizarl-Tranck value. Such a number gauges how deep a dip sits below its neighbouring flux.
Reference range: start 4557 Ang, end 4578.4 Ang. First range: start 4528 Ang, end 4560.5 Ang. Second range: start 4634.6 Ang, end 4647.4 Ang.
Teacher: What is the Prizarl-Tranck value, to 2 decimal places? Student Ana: -0.02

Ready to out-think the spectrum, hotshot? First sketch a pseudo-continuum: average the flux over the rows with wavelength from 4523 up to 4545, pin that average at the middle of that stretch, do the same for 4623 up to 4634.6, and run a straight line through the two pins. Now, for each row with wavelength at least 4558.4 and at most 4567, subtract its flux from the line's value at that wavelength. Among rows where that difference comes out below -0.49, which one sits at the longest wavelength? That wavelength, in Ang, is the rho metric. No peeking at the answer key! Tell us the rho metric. 4566.27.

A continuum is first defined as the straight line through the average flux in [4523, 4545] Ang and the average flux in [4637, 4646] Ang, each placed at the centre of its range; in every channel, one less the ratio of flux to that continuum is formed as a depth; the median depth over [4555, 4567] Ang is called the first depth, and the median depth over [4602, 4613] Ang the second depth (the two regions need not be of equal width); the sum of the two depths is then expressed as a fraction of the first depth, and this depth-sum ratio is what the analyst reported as 1.2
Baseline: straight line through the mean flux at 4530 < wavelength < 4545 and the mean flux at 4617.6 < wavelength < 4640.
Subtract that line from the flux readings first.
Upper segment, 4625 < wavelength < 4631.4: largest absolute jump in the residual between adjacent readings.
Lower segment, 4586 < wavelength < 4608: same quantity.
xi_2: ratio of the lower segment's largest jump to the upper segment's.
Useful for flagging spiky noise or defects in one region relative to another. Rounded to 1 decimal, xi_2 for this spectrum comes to 2.6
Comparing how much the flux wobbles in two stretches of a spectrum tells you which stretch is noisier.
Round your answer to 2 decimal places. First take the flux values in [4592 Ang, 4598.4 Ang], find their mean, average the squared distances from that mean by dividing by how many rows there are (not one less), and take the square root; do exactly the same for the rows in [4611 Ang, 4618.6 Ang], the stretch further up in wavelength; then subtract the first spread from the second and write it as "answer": -0.66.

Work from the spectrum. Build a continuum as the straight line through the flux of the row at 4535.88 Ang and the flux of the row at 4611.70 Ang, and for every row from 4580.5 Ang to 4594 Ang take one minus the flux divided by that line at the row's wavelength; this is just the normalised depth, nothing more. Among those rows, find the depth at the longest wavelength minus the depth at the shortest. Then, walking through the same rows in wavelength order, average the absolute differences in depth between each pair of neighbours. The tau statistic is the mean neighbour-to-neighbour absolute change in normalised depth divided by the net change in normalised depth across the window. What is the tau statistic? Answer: -0.1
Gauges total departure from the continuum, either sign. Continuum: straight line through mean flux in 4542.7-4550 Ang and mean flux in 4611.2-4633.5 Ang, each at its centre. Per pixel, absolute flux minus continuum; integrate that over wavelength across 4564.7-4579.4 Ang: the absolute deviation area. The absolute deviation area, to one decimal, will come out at 11.4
